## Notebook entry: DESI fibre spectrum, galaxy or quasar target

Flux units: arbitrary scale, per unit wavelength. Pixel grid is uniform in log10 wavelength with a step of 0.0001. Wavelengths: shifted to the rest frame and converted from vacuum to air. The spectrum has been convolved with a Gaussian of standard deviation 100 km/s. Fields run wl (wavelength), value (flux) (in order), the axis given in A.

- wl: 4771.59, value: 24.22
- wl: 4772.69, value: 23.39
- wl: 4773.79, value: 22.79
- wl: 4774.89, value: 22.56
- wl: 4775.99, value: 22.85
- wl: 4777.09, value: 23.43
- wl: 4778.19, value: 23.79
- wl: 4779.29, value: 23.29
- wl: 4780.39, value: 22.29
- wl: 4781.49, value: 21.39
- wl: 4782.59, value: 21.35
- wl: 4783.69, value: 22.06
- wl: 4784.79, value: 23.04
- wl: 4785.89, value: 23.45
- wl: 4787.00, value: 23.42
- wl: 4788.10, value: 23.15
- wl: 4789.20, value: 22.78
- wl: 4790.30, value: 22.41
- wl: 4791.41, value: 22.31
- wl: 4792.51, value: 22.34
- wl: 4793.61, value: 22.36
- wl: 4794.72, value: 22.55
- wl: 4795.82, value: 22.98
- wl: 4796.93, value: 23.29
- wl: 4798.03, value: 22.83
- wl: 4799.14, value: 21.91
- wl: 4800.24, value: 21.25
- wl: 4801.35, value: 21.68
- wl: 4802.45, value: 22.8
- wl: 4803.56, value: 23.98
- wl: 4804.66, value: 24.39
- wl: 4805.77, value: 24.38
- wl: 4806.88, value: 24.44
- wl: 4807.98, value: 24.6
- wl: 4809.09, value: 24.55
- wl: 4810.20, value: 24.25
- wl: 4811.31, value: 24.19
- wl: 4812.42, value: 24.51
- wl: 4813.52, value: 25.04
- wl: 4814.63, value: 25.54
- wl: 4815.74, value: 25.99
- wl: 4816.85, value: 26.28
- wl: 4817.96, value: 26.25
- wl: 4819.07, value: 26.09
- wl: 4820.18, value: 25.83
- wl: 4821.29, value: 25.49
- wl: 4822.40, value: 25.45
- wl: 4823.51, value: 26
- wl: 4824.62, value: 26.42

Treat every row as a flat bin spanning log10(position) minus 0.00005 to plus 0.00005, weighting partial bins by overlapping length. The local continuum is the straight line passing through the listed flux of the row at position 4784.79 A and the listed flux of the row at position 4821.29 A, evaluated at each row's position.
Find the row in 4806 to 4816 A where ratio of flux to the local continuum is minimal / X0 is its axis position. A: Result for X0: 4811.31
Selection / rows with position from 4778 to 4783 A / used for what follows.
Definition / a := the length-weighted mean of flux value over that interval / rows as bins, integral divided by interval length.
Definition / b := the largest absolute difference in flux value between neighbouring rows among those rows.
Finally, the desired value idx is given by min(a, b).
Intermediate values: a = 22.4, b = 1.00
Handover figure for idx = 1.00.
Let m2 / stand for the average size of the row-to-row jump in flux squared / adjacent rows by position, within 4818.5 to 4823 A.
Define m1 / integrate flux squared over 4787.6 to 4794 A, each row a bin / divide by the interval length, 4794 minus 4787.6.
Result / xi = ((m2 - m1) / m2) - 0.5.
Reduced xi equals -46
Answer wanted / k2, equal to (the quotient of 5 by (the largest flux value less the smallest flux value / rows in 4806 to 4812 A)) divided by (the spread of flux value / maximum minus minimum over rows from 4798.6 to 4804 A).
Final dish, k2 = 4.5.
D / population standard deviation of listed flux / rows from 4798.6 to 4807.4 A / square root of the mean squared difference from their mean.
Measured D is 1.27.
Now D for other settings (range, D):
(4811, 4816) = 0.66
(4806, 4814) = 0.26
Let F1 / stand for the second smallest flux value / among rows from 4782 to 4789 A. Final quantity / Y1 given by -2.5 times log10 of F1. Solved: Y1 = -3.36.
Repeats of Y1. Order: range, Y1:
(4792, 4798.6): -3.37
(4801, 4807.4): -3.39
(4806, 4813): -3.46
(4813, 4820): -3.52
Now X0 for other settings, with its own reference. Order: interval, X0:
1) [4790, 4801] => 4800.24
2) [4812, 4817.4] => 4812.42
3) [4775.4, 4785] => 4782.59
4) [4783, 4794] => 4793.61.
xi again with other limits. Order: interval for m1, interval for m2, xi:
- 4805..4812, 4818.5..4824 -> -38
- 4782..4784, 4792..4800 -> -26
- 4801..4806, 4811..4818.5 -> -30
